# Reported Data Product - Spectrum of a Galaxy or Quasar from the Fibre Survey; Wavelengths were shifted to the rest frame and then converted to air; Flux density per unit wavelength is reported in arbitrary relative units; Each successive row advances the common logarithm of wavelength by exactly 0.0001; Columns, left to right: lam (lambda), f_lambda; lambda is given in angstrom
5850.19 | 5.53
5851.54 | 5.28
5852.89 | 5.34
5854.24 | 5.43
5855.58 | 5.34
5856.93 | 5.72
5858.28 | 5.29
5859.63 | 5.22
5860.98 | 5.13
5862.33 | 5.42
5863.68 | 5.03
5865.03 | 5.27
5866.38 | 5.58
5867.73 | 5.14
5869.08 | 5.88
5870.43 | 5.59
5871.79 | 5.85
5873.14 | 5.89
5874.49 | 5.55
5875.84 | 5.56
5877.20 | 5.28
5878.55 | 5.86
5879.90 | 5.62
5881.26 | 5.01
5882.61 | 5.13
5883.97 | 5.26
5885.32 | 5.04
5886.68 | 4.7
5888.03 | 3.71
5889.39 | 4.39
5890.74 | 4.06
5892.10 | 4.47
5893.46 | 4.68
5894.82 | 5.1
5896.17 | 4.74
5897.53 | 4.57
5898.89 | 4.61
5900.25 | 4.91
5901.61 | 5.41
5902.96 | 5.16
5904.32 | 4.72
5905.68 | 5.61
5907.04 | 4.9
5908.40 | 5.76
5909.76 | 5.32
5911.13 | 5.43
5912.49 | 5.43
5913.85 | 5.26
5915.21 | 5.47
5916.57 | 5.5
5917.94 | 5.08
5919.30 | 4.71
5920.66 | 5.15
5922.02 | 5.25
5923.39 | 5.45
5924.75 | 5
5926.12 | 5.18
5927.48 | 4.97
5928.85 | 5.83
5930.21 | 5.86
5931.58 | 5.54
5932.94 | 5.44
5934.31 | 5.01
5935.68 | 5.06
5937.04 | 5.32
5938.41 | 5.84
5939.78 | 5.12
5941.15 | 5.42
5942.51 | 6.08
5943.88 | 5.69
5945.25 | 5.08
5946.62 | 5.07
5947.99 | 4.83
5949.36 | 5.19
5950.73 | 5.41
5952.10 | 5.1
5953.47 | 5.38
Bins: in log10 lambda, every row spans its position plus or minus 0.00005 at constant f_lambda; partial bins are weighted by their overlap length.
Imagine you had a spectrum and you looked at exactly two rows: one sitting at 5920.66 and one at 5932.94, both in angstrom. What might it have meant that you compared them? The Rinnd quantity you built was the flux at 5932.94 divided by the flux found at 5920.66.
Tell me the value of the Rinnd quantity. 1.06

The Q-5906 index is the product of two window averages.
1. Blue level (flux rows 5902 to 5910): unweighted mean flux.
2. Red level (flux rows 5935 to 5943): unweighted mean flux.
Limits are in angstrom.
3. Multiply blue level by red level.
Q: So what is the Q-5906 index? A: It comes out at 28.7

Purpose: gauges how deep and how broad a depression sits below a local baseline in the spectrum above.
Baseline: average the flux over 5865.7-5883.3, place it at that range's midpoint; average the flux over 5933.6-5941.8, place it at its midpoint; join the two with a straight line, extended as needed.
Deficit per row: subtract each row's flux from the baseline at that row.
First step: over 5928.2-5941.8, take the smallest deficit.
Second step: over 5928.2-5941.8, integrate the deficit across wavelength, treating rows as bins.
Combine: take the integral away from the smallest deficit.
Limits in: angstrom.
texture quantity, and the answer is 1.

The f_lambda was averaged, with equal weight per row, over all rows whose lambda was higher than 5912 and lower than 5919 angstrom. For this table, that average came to 5.3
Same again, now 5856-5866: 5.3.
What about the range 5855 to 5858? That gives 5.5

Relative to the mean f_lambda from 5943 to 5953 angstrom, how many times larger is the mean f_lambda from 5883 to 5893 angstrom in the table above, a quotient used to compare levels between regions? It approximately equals 0.870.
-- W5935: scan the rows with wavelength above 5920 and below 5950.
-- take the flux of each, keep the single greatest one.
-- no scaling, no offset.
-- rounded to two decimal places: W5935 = 6.08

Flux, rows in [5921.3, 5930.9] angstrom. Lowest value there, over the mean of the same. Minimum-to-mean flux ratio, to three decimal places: 0.927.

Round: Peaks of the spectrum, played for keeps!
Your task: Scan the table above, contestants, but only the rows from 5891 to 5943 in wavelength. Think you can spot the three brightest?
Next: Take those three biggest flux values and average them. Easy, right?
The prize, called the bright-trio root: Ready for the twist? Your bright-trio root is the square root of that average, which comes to 2.43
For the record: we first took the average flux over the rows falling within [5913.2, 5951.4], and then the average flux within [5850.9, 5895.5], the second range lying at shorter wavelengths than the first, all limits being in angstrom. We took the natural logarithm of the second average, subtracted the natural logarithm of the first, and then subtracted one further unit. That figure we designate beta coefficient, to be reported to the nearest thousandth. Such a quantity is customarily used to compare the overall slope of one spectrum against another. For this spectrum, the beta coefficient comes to -1.021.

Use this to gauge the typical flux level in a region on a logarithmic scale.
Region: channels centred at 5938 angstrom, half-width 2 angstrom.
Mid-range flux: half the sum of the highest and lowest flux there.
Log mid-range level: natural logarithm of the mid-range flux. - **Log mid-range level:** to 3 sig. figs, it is 1.70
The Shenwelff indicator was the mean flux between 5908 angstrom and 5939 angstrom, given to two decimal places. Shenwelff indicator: 5.34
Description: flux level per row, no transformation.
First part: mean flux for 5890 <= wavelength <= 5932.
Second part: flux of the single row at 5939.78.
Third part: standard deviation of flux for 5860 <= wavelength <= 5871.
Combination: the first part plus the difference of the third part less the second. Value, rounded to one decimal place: 0.3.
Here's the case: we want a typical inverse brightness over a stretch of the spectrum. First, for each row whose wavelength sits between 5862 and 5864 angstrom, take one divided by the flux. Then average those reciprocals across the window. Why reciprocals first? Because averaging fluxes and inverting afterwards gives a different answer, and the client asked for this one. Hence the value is 0.192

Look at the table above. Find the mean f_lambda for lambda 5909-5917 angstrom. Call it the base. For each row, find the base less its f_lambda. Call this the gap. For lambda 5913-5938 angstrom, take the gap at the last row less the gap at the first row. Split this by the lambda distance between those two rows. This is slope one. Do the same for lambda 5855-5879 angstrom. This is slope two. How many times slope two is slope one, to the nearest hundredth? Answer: 0.11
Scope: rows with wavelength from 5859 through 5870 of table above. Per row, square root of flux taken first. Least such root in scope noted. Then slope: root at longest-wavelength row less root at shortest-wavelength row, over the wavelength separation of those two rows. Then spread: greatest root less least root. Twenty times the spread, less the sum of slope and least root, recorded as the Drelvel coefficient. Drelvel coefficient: 1.4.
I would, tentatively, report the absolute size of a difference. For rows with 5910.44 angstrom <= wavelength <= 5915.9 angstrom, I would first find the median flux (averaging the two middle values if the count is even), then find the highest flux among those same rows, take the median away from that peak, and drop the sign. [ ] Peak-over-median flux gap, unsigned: 0.04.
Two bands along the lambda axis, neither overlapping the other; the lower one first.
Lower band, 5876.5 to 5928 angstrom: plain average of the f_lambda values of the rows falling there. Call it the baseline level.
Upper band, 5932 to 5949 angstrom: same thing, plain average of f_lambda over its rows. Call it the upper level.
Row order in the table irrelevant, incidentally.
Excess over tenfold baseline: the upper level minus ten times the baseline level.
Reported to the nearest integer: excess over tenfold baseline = -45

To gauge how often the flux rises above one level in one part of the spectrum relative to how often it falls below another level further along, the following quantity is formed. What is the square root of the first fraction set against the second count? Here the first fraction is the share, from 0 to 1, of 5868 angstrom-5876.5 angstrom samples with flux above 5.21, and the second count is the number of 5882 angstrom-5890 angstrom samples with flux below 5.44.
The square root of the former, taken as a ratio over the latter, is 0.17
